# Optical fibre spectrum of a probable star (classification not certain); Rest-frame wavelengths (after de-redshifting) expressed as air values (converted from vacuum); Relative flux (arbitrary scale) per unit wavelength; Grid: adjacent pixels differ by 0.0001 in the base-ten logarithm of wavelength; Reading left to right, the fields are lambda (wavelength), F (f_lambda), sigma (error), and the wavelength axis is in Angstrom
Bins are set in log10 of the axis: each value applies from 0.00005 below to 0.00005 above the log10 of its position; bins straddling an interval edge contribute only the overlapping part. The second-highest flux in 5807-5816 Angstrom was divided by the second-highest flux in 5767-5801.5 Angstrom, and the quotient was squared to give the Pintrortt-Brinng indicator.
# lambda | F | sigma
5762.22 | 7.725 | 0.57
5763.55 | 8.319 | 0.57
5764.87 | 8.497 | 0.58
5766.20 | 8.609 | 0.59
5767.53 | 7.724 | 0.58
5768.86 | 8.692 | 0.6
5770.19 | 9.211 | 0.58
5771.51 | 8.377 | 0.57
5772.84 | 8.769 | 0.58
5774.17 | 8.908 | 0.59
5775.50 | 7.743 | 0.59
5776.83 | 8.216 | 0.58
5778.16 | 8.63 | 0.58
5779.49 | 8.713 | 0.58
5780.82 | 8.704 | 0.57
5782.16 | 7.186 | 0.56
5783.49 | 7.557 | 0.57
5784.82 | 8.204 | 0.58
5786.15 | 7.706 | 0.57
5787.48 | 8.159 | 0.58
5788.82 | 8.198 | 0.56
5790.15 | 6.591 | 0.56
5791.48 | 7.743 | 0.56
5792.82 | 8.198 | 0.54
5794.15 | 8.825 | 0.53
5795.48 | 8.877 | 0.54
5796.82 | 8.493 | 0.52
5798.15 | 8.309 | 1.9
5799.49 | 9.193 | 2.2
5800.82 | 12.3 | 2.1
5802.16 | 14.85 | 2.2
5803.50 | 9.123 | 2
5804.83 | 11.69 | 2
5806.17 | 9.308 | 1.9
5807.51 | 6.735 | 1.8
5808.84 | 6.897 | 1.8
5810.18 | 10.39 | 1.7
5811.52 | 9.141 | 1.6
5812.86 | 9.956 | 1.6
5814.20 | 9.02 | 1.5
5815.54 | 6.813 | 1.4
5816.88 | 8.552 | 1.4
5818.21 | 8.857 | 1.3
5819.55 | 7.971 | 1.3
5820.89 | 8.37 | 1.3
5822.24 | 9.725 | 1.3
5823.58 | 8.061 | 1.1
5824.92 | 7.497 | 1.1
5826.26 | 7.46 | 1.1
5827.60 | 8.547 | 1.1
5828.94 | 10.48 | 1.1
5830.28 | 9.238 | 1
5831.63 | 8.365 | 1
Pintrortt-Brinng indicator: 1.2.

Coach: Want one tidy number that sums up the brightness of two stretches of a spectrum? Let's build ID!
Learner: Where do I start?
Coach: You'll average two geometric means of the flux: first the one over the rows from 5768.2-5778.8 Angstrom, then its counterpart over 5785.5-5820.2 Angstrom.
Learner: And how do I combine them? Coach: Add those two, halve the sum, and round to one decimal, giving 8.7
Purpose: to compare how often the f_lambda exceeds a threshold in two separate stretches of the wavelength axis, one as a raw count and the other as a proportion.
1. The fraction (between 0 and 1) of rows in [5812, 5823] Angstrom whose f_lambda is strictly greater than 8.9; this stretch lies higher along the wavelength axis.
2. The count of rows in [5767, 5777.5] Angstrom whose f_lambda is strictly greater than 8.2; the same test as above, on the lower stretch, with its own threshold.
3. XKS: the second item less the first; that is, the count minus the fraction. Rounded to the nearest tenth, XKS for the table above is 5.6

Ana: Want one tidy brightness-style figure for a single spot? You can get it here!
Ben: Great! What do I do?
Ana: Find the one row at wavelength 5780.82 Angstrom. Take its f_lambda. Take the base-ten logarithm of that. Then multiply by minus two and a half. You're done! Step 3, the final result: -2.35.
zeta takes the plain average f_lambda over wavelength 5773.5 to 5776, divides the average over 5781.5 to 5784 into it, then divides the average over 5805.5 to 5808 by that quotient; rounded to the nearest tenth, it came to 7.1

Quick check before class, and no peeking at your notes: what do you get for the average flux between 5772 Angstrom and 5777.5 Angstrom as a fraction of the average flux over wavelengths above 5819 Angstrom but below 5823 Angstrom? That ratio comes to 0.97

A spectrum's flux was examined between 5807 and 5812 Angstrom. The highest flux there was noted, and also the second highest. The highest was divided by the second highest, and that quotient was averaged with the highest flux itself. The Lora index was 5.8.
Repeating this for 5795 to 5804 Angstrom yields 8.0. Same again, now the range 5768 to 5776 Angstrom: 5.1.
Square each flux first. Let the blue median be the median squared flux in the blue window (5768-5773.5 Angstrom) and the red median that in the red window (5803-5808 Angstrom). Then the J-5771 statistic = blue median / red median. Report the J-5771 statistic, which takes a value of 0.90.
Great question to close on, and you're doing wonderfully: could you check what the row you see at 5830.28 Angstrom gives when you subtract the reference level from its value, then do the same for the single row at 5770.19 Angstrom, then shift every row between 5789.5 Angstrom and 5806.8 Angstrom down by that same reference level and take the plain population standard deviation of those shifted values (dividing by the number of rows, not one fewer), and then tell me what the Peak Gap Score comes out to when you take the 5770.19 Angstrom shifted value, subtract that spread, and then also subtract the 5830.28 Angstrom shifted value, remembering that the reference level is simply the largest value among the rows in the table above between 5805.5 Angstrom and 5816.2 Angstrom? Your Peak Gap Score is -2.1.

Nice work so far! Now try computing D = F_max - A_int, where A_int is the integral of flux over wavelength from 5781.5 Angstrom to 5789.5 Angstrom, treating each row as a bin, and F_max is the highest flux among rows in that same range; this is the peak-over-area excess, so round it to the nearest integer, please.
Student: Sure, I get -54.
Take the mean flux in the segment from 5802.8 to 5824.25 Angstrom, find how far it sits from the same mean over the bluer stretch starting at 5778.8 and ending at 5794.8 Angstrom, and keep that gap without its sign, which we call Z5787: 0.81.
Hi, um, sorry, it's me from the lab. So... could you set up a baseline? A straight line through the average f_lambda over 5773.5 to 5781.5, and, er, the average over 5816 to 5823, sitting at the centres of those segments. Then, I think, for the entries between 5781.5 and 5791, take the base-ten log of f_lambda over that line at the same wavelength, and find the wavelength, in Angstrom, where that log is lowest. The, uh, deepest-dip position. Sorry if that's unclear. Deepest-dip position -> 5790.15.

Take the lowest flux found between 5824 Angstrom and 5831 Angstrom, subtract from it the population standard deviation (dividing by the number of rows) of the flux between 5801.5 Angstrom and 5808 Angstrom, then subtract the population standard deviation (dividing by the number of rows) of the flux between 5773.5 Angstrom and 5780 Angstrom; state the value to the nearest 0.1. 4.3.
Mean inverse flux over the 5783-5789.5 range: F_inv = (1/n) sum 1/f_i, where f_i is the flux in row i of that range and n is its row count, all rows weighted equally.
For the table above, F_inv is 0.126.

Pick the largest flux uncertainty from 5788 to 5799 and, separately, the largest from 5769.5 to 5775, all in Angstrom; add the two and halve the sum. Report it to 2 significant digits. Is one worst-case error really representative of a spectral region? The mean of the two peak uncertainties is 1.2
